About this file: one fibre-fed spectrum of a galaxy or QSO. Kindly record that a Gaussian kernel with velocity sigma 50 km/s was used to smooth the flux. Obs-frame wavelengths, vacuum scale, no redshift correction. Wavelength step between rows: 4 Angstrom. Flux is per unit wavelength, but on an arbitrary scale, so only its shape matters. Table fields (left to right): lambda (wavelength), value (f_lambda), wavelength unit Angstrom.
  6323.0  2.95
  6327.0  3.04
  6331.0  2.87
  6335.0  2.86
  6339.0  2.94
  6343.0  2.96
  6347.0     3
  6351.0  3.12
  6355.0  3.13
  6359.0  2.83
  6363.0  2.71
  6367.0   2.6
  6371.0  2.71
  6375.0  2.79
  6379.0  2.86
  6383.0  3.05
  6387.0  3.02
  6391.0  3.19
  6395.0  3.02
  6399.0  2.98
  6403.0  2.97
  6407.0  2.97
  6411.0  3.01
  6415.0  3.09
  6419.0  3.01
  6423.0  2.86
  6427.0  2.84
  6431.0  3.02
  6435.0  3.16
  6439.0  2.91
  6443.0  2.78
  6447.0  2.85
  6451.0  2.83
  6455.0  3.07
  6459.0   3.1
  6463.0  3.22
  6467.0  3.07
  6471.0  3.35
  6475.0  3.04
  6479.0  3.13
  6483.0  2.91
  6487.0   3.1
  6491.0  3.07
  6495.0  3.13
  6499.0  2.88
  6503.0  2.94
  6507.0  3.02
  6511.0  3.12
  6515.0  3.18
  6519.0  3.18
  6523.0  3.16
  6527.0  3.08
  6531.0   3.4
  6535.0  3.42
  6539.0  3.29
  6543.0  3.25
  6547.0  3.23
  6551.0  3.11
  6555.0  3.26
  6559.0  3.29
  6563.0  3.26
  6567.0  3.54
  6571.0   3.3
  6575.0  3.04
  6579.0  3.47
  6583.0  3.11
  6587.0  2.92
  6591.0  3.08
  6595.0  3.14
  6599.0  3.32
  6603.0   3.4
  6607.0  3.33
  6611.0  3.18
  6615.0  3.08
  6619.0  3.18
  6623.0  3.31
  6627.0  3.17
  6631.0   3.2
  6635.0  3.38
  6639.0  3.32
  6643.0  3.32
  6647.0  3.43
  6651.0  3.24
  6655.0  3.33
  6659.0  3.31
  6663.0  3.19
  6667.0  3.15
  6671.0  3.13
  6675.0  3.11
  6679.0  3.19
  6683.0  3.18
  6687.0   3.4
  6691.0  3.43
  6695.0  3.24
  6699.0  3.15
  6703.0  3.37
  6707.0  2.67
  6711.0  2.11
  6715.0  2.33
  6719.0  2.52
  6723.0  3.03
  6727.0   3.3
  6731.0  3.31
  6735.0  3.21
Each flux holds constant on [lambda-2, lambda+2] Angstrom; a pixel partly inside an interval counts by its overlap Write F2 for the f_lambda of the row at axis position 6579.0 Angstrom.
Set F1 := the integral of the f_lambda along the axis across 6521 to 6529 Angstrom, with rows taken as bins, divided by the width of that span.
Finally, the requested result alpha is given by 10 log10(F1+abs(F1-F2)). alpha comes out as 5.40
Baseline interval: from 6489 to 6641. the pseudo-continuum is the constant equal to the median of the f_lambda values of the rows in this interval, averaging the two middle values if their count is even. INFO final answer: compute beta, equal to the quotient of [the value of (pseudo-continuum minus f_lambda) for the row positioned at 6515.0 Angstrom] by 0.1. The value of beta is 0.0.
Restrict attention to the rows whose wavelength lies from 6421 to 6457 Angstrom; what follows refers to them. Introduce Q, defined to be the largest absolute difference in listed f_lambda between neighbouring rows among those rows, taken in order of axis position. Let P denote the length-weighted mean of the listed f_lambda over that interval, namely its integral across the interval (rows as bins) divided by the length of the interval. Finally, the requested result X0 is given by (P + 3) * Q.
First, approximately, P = 2.92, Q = 0.250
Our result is 1.5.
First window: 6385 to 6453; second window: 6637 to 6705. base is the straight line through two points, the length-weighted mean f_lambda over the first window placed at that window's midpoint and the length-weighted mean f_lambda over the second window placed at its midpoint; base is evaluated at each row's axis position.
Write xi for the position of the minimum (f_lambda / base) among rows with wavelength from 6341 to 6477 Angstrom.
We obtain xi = 6367.0 Angstrom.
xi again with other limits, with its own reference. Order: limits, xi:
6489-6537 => 6499.0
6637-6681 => 6675.0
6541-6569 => 6551.0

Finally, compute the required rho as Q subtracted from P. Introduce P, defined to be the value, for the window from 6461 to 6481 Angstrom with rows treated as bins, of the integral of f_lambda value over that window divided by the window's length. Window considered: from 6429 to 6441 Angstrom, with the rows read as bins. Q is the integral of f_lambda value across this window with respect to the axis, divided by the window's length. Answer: 0.1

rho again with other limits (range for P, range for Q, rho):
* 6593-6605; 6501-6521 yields 0.2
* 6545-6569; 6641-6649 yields -0.1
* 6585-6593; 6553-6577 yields -0.3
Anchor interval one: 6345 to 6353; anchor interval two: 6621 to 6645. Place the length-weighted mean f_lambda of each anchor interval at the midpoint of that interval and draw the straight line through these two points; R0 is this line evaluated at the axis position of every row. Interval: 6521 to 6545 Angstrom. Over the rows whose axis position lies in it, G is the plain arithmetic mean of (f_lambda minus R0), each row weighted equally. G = 0.06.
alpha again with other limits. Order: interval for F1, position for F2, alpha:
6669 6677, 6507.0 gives 5.08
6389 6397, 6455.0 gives 4.97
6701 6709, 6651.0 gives 5.11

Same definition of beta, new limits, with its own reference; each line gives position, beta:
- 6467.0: 1.1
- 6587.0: 2.6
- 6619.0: 0.0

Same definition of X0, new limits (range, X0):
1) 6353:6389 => 1.8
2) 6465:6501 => 1.9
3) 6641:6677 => 1.2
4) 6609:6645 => 1.1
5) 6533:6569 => 1.8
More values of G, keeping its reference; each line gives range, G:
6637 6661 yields 0.03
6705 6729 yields -0.69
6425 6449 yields -0.20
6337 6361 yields -0.06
